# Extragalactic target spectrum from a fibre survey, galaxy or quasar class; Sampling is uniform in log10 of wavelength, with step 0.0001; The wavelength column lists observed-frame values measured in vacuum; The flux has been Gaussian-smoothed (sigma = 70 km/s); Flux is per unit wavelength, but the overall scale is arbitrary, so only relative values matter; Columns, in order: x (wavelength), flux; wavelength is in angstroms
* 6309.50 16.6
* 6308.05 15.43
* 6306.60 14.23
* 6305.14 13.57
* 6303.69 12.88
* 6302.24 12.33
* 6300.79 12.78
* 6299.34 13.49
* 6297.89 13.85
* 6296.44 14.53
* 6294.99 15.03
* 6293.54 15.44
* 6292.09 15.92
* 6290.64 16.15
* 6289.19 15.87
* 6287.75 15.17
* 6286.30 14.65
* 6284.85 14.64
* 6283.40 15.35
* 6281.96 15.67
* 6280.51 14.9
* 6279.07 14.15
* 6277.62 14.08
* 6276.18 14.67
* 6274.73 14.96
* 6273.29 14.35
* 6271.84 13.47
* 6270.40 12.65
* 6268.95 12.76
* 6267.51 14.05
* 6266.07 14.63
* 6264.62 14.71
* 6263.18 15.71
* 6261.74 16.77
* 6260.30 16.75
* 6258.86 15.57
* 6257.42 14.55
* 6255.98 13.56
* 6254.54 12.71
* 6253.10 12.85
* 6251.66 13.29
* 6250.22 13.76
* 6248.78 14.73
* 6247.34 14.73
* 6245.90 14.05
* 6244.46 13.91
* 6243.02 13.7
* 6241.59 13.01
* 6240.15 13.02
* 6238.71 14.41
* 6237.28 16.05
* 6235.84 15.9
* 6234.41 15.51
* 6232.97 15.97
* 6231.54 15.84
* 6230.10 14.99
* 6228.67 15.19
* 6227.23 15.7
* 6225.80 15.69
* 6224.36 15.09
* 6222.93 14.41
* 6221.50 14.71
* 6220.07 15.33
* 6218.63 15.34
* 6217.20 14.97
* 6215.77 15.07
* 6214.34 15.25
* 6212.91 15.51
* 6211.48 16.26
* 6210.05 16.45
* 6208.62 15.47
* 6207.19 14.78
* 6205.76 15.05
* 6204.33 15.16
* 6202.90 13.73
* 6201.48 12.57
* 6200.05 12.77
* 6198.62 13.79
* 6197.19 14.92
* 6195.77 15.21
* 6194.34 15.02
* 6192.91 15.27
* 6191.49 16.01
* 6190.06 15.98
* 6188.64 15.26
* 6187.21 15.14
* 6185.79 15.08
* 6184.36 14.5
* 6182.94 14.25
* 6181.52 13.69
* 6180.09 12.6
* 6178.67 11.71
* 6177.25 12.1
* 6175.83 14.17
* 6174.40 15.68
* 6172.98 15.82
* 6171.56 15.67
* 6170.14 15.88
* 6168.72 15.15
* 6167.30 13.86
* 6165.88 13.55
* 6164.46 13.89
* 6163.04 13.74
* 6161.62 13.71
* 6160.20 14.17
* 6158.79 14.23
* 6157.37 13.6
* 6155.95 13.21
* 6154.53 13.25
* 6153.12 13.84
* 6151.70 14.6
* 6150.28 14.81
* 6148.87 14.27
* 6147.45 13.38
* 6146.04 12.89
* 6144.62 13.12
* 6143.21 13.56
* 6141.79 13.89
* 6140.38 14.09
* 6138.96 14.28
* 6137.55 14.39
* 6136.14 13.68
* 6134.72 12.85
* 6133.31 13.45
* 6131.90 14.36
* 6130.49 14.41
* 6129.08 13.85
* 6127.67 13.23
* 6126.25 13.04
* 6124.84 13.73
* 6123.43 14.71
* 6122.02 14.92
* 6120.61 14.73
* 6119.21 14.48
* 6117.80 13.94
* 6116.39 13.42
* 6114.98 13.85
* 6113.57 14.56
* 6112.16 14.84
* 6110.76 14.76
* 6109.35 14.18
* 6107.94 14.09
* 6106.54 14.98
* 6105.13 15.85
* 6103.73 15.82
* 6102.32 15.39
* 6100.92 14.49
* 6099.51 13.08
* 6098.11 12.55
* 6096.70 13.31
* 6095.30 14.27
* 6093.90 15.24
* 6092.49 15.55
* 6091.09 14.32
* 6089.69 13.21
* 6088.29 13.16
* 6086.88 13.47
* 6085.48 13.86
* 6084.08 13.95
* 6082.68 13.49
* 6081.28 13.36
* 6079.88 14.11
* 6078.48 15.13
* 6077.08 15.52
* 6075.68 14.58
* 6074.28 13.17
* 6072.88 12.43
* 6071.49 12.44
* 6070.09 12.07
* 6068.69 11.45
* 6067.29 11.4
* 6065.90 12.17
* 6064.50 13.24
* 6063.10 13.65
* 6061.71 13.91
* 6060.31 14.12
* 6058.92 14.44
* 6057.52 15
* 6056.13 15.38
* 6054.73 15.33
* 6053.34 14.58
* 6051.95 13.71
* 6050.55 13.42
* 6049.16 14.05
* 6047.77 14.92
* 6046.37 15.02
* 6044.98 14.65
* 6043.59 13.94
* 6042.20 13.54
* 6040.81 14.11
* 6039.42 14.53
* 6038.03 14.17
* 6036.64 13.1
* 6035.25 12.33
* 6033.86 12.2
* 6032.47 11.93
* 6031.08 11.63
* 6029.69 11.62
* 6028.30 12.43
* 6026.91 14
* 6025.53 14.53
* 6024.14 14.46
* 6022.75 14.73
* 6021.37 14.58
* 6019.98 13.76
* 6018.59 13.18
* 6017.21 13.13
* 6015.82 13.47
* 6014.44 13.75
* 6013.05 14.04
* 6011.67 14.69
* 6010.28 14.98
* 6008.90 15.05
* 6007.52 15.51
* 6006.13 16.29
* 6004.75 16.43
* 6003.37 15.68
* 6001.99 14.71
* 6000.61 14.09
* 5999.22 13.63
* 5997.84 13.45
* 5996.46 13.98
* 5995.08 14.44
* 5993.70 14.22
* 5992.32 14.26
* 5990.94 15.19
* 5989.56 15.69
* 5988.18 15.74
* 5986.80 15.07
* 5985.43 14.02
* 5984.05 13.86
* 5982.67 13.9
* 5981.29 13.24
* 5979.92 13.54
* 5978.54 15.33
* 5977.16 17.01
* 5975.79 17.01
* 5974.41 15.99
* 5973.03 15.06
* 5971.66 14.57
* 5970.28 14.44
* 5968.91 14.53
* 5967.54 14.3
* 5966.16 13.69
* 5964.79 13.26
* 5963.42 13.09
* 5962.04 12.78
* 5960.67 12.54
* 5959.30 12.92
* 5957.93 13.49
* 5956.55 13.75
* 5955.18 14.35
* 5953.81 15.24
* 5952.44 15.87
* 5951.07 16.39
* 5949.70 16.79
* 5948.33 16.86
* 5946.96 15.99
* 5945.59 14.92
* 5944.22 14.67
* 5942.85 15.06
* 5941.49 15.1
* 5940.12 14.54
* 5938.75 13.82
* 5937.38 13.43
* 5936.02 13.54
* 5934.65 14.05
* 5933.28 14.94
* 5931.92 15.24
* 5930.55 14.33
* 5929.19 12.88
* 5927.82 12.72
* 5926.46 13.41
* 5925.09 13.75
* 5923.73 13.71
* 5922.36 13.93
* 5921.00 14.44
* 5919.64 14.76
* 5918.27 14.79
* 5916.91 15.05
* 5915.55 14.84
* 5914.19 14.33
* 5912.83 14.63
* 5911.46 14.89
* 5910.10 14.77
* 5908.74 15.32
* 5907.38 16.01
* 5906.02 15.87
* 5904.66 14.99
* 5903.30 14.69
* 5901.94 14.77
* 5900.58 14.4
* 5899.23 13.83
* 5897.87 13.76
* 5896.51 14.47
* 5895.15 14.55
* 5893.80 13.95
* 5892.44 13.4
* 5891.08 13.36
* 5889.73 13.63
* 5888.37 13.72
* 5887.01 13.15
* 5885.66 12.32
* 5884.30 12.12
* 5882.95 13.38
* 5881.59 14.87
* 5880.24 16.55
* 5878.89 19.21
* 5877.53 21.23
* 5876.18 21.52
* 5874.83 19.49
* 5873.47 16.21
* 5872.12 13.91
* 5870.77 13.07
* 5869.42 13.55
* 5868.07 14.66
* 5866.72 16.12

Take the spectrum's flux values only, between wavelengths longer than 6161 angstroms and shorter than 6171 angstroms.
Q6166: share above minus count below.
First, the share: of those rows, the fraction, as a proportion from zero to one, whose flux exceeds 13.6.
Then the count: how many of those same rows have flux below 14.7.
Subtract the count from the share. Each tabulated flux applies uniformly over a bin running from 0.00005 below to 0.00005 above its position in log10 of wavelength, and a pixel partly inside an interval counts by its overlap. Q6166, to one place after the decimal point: -4.1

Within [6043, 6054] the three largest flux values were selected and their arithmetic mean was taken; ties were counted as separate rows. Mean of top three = 14.9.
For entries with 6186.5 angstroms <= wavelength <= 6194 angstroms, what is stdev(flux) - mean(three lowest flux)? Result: -14.8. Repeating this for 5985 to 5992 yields -14.1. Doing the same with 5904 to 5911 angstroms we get -14.5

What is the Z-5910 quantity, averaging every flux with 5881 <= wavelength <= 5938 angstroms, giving 14.2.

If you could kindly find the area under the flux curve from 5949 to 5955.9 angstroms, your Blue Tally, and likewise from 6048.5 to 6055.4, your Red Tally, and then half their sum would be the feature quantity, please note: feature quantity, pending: 103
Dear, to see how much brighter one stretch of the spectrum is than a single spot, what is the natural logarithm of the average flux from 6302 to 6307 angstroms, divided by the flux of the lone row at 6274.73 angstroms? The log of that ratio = -0.12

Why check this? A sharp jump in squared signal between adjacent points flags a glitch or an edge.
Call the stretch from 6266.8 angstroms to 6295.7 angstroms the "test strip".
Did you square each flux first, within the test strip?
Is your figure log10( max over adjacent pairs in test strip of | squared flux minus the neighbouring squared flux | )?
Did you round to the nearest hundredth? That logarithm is 1.54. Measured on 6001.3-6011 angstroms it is 1.47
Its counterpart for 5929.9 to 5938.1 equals 1.43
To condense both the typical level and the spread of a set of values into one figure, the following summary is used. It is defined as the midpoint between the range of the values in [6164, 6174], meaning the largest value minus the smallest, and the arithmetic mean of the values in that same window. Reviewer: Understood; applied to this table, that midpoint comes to 8.6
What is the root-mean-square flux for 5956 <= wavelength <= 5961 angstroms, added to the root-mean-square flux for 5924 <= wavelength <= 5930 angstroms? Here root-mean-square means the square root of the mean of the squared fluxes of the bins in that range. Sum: 26.4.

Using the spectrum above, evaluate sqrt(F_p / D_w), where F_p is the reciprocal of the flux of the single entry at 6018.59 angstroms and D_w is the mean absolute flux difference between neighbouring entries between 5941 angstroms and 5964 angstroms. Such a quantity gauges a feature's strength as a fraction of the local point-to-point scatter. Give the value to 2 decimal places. 0.40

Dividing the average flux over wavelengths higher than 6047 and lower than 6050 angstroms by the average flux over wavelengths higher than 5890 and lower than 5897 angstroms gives 1.04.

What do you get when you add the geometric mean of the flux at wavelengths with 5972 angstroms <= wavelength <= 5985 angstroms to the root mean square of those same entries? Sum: 30.0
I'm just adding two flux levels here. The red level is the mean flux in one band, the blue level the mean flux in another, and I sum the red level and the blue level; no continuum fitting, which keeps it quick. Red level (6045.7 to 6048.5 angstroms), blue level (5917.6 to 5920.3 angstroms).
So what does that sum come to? 29.7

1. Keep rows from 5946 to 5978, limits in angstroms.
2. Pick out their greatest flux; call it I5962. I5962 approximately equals 17.01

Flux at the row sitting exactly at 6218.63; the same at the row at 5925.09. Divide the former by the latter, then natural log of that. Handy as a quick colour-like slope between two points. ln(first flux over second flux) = 0.11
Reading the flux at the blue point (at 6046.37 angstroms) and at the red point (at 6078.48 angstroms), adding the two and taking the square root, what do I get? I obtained 5.49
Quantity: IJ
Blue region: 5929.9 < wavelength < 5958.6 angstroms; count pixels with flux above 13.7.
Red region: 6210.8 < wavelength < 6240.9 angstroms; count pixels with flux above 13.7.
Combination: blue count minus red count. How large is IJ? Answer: -2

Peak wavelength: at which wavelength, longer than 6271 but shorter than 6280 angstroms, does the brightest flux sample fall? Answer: 6274.73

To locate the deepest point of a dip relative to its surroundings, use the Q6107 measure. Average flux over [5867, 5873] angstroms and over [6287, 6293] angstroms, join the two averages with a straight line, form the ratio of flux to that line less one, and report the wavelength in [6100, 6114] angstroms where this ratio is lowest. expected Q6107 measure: 6107.94 angstroms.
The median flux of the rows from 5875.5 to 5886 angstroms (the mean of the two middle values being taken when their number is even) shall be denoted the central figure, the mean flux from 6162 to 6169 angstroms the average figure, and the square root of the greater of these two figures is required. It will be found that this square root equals 3.964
